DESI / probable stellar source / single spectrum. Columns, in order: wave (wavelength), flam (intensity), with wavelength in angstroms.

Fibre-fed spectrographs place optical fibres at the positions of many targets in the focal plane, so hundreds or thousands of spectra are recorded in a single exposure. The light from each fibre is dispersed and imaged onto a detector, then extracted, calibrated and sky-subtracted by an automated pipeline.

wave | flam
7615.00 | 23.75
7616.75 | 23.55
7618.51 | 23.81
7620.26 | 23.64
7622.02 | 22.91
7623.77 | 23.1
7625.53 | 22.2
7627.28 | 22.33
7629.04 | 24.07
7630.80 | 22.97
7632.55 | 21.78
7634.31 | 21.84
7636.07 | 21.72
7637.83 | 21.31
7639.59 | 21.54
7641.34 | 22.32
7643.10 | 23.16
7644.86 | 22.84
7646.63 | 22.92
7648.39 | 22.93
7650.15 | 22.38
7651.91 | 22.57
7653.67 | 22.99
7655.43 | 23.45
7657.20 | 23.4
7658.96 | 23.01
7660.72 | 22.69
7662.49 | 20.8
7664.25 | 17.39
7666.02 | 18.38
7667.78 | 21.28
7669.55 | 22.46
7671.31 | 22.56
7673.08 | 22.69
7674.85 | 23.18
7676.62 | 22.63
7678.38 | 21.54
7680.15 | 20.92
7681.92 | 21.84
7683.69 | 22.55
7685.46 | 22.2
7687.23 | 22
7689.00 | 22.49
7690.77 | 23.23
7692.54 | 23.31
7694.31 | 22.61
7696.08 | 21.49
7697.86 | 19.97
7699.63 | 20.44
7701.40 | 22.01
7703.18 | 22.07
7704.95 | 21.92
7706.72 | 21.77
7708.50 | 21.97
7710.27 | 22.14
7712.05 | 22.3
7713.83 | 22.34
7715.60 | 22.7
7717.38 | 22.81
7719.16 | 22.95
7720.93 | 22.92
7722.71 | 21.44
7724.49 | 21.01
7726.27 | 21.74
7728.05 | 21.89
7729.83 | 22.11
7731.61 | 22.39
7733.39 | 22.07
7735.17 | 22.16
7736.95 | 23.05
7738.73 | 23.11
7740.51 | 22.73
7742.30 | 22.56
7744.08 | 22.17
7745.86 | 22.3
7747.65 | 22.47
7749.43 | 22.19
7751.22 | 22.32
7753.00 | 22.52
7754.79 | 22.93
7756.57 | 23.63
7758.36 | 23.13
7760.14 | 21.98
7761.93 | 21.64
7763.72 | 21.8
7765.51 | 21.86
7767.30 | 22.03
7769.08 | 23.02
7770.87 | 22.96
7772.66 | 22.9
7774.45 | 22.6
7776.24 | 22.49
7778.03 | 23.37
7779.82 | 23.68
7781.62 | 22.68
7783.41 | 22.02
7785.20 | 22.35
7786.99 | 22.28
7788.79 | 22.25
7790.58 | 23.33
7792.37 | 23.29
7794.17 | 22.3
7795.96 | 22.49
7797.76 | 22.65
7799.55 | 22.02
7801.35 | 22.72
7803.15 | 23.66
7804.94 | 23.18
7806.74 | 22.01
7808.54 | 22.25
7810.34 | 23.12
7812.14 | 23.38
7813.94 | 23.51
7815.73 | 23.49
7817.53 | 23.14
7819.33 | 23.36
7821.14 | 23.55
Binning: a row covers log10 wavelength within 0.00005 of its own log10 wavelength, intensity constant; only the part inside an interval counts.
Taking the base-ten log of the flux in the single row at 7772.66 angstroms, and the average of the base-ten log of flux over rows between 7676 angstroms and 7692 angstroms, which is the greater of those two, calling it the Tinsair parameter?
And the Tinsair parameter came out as 1.36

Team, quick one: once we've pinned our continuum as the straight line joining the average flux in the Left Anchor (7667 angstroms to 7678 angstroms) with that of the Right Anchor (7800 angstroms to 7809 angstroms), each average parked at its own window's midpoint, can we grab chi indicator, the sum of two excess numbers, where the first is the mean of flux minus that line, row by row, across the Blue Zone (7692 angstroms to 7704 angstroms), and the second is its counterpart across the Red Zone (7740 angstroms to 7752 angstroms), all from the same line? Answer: -1.1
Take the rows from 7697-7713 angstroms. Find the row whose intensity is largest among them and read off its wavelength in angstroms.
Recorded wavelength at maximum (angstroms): 7712.05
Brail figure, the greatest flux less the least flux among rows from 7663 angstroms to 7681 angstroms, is 5.79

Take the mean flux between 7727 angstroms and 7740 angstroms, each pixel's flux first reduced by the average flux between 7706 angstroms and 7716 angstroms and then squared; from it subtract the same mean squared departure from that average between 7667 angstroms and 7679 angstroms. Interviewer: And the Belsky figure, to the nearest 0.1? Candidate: -0.2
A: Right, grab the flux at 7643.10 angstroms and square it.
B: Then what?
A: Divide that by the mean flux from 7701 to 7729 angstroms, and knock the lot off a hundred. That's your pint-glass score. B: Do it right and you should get 75.8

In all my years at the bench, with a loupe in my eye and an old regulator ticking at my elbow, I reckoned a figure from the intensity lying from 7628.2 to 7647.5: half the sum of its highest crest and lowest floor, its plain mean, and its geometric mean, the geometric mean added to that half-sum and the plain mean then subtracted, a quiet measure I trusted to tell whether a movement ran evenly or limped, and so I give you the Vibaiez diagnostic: 22.7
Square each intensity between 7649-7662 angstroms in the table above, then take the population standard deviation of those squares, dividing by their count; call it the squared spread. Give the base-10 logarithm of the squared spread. 1.24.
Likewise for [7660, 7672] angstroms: 1.90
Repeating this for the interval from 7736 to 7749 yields 1.18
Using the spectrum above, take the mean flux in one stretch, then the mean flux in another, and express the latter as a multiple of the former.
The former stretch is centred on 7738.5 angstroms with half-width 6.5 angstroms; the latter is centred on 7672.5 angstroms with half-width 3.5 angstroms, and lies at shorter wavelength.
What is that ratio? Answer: 1.01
